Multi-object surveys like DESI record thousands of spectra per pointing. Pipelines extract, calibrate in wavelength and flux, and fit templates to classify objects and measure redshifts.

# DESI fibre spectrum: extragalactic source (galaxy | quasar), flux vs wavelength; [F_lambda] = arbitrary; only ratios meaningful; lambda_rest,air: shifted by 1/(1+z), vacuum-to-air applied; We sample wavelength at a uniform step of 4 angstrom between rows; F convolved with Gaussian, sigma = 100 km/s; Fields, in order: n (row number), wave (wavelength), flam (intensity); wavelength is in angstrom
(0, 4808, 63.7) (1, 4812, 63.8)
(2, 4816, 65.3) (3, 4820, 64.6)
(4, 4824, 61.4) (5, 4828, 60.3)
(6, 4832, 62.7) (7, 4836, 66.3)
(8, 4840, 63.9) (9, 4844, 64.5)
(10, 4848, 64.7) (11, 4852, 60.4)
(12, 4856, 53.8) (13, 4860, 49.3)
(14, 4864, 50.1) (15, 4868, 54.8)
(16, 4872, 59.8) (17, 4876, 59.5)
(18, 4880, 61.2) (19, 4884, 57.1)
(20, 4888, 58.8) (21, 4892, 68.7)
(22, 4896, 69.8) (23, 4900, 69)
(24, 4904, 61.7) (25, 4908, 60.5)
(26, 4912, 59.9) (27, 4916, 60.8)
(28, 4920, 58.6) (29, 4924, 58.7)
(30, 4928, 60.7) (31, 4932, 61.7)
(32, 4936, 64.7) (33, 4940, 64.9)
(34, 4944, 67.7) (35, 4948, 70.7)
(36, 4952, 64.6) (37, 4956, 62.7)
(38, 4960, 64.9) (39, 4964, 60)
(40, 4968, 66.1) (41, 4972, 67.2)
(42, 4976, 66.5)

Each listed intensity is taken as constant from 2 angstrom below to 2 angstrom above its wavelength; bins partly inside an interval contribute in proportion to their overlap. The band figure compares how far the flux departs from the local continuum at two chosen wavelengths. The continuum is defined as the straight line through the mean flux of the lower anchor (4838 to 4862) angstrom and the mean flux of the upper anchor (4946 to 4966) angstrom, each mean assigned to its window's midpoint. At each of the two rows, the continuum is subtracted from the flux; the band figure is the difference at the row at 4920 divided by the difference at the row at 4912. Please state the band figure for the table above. 1.7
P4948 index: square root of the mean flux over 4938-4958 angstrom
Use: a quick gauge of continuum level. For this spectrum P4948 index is 8.13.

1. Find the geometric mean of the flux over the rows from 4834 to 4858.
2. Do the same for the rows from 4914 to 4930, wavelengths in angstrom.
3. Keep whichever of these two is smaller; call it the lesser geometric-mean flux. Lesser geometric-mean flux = 60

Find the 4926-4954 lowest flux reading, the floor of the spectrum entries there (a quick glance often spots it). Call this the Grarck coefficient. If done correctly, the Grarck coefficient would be 60.7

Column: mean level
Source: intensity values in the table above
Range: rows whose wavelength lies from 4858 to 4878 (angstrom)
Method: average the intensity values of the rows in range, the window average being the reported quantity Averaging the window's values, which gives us 54.7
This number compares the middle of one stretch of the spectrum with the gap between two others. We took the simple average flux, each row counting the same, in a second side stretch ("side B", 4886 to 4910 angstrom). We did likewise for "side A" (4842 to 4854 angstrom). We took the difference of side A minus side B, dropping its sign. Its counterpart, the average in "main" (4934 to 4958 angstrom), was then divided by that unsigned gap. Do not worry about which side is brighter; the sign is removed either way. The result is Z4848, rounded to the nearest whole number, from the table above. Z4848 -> 43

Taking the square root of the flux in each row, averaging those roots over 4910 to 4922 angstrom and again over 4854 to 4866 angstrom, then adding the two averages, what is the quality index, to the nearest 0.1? 14.9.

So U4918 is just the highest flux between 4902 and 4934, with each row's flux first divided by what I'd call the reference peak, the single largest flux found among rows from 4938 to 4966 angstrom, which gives 0.873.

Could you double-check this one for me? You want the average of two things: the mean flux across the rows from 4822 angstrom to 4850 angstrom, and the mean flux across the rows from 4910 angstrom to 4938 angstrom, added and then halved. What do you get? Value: 62.1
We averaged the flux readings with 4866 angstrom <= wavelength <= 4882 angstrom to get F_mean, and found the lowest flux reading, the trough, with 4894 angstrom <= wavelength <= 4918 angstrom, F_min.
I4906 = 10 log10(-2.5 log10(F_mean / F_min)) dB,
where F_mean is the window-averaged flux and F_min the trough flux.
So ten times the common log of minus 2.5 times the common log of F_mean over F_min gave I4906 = -17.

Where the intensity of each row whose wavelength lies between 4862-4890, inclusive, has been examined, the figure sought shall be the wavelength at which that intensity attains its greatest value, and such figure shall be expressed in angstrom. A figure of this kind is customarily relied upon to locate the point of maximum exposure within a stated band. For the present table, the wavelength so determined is 4880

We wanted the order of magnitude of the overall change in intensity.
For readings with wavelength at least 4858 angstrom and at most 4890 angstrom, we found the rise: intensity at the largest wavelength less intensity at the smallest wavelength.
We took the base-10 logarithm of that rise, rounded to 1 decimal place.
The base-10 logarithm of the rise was 1.0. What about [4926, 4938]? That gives 0.6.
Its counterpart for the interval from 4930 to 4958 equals 0.0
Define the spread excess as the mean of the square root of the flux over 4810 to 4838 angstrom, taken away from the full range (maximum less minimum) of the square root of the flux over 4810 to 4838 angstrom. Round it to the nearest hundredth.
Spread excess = -7.59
